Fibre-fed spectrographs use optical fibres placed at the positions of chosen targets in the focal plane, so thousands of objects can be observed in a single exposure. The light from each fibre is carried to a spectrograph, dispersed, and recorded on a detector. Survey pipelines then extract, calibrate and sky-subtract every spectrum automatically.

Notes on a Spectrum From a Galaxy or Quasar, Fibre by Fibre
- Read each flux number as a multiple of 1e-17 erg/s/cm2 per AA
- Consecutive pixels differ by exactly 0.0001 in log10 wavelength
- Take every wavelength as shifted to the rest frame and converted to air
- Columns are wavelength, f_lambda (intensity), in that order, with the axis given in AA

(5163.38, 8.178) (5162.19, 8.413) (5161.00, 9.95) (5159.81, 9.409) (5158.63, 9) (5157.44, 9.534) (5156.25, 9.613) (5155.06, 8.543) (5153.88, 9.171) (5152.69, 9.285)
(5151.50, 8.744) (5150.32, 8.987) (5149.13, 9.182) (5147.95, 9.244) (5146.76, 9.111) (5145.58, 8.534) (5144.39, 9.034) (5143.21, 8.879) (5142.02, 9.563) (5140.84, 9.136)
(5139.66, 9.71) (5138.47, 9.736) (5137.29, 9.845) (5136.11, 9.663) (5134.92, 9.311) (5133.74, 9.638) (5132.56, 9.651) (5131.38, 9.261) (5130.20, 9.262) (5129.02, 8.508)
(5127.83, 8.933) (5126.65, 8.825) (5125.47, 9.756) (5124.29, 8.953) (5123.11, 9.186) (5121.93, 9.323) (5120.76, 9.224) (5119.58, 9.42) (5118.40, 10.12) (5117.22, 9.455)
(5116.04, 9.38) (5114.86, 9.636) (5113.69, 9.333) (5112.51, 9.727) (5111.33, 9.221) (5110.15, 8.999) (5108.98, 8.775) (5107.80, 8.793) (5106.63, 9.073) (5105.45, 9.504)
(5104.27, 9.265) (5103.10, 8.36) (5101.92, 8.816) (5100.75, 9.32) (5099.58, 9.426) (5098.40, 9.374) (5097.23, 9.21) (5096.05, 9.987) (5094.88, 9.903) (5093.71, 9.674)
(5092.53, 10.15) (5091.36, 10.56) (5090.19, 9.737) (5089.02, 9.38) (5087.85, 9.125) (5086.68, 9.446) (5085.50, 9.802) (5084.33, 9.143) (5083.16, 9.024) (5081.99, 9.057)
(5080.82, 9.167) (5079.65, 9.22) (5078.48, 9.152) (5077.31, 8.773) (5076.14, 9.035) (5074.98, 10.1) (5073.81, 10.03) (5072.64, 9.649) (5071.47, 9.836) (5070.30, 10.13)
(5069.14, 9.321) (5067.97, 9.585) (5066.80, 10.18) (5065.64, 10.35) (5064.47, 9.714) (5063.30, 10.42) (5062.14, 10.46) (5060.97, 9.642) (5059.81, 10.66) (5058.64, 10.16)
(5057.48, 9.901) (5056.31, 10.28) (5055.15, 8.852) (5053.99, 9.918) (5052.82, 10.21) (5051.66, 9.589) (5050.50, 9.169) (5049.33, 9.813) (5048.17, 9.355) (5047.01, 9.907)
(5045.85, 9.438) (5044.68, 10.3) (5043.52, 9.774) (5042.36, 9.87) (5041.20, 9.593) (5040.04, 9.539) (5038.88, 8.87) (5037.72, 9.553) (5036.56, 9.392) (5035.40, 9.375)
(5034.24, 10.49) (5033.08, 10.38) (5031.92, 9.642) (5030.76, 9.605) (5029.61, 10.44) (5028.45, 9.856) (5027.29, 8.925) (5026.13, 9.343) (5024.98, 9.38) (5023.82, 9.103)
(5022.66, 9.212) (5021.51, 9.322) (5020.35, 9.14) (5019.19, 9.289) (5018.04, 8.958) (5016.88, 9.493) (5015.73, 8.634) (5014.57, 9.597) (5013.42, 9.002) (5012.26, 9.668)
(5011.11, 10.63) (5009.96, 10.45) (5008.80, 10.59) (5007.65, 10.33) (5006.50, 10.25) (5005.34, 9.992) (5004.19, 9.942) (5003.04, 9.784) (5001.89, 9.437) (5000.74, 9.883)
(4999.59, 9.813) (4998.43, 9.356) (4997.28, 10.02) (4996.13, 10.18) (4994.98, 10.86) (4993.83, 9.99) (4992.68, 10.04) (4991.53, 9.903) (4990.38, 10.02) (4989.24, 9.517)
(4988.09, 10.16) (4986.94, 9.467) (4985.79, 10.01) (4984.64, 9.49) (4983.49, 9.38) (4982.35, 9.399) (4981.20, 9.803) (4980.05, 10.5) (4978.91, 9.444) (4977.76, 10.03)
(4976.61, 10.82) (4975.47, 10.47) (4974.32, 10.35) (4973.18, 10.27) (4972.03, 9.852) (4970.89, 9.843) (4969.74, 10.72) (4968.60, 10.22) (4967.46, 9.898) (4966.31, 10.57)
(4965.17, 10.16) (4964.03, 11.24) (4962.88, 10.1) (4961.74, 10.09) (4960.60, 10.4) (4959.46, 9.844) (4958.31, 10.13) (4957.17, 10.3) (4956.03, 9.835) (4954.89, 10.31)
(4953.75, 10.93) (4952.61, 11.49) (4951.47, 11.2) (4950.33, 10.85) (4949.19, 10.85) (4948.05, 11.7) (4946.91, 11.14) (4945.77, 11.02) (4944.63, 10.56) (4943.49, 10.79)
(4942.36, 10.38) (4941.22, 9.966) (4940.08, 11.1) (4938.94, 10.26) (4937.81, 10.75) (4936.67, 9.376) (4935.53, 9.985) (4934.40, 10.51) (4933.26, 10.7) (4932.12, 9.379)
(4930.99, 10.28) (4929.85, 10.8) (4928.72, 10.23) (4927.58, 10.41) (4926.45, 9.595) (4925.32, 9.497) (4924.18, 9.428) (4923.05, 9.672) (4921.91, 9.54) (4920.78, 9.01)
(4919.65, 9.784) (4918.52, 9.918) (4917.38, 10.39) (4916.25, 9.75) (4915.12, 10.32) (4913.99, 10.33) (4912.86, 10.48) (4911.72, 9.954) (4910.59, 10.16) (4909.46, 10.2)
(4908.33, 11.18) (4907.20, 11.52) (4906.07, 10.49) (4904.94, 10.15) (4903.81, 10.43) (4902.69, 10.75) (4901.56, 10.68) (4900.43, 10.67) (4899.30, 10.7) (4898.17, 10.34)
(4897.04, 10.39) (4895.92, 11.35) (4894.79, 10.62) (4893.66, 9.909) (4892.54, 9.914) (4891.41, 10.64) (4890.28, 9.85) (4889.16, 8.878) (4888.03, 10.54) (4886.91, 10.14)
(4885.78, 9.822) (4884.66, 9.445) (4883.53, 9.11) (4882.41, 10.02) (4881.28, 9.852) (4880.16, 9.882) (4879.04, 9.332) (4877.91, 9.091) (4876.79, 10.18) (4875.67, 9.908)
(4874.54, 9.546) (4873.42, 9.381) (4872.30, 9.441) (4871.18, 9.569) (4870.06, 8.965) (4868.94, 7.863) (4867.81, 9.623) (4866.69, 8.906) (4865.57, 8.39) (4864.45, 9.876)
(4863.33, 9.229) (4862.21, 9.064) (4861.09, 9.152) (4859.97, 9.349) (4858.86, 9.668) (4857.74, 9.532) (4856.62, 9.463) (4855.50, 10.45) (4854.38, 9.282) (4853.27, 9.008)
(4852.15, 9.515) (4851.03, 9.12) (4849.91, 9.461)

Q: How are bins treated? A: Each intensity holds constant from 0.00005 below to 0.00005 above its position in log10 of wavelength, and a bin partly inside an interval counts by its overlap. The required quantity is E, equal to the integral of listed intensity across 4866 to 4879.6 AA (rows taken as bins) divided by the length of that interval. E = 9.3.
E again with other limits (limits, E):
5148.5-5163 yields 9.1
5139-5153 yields 9.1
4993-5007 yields 10.0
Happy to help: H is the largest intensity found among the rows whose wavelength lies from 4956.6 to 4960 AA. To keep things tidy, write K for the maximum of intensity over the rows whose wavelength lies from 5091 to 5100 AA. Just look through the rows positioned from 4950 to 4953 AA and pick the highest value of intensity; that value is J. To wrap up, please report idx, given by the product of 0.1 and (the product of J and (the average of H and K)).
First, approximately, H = 10.3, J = 11.49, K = 10.56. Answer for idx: 12.0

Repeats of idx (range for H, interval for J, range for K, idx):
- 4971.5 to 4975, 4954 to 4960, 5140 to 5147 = 10.3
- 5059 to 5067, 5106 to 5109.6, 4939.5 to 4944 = 9.9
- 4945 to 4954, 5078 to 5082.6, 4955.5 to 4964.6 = 10.6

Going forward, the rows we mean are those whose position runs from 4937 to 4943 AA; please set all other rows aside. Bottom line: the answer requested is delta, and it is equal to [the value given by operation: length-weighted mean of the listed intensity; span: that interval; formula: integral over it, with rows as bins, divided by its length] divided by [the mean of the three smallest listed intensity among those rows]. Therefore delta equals 1.03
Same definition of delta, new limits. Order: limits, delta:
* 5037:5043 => 1.02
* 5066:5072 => 1.03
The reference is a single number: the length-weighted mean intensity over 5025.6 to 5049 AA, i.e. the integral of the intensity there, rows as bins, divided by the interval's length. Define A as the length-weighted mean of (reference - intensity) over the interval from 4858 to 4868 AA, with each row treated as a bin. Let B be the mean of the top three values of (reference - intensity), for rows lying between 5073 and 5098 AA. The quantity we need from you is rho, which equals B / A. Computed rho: 1.7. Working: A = 0.44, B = 0.7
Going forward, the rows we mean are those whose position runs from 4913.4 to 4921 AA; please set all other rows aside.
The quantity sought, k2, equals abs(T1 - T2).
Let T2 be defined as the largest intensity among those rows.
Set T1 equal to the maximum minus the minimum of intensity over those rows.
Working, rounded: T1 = 1.38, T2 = 10.39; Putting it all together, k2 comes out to 9.01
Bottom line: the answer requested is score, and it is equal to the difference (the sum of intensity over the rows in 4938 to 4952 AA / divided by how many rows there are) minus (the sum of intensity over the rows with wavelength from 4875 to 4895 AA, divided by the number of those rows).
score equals 1.0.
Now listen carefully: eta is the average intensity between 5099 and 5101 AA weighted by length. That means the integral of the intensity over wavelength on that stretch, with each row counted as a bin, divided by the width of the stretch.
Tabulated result 9.4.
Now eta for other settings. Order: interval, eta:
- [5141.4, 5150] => 9.1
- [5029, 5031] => 10.1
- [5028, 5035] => 10.1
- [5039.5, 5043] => 9.7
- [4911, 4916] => 10.2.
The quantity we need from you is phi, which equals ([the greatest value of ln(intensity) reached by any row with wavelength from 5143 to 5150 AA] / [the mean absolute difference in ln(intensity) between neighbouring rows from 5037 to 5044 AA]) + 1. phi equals 59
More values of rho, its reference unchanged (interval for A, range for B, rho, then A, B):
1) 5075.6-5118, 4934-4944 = -0.3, 0.35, -0.1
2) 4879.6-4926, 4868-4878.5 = -2.3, -0.45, 1.0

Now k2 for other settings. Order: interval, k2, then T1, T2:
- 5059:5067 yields 9.64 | 1.02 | 10.66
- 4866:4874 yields 7.86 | 1.76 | 9.623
